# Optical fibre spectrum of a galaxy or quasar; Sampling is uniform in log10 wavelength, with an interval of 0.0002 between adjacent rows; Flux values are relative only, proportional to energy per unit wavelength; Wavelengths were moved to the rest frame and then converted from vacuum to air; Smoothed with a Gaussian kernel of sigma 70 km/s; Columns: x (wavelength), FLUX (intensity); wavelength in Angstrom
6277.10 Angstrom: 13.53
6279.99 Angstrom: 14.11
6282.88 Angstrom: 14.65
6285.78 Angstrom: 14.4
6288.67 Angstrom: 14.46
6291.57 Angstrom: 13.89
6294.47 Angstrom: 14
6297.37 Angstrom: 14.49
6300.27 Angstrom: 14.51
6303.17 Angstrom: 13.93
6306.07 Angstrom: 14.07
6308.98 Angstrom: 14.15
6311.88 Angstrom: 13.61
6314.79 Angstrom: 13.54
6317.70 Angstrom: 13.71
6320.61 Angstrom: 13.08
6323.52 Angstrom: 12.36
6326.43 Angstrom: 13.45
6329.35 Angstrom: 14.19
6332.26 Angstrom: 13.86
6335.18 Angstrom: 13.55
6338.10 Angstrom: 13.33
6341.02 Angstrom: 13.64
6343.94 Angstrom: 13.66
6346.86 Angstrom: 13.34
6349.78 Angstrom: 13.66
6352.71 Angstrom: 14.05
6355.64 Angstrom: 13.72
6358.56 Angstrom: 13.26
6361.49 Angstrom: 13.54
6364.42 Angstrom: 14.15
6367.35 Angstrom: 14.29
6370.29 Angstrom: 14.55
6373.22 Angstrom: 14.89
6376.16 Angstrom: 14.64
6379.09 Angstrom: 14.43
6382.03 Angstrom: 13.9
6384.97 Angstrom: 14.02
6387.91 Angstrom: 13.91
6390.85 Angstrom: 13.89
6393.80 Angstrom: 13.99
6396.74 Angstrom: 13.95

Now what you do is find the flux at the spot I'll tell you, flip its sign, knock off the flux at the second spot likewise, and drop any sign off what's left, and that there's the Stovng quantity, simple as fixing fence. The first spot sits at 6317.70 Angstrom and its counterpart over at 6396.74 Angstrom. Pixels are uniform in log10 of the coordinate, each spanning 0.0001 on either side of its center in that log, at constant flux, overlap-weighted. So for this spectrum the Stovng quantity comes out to 27.7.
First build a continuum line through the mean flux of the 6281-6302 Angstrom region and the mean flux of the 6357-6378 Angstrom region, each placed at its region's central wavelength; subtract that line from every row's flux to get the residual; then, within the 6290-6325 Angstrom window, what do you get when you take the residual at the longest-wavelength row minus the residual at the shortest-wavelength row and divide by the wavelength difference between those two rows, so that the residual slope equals -0.05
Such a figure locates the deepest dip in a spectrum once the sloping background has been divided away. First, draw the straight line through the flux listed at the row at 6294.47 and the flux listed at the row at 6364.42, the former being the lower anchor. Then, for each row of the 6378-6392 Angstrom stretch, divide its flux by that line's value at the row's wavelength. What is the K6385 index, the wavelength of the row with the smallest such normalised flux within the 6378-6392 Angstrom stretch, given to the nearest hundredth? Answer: 6390.85 Angstrom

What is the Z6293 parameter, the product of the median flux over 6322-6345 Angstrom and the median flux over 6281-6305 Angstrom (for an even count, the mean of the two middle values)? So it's 196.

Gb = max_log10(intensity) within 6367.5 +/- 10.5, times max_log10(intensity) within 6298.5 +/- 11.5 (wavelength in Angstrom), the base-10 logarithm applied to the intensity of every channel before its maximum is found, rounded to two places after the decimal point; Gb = 1.36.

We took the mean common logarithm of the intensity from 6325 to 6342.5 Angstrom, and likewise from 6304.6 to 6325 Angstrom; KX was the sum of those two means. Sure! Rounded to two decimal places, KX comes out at 2.27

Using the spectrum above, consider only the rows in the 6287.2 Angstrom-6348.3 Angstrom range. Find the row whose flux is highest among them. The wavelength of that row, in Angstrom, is 6300.27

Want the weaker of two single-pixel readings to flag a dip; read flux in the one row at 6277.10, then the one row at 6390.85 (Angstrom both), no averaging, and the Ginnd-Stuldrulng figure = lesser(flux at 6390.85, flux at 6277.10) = 13.5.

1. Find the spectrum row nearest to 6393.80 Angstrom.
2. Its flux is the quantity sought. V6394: 13.99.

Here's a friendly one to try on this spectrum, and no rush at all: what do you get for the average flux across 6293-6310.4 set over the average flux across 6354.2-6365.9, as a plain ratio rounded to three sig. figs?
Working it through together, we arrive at 1.04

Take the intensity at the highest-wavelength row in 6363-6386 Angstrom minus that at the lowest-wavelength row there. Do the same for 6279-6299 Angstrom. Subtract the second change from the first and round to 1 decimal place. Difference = -0.5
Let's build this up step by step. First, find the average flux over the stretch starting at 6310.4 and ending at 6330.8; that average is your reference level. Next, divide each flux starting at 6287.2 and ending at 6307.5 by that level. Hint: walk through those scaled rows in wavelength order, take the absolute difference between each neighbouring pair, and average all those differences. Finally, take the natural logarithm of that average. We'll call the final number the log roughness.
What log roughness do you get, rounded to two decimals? -3.74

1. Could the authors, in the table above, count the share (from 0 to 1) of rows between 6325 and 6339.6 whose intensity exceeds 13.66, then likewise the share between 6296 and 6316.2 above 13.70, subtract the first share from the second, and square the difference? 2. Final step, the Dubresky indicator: 0.10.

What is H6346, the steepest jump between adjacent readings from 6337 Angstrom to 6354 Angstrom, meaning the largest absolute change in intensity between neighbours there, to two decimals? 0.39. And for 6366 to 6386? 0.53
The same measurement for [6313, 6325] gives 0.72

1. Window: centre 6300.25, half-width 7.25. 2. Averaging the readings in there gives 14.2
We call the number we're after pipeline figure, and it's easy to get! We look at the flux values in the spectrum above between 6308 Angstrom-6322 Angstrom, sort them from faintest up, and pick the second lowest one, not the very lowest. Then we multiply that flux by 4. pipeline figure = 54.2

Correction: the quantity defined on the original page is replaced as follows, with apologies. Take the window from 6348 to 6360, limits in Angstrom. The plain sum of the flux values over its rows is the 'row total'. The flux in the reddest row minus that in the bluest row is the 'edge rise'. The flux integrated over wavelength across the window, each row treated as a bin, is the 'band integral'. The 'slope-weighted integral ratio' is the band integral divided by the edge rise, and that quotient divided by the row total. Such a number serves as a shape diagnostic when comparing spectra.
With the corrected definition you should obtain -7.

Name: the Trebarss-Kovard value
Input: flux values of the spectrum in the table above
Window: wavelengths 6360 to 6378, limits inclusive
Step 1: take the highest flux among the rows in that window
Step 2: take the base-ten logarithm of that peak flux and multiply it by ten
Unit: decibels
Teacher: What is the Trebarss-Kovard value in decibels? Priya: 11.7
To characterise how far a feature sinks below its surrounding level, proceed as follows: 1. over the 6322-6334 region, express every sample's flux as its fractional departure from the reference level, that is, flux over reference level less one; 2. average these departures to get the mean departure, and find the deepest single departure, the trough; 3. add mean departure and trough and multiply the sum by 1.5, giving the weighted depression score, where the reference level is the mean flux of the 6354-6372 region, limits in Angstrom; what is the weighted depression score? -0.22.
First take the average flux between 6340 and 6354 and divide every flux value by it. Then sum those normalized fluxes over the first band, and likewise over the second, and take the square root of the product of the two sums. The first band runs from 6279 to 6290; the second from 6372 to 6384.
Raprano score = 4.22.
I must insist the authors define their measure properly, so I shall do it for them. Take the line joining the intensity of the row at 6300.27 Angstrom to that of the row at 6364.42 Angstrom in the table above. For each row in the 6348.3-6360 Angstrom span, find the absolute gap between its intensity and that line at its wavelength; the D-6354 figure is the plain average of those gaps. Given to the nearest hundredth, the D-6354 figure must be 0.54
